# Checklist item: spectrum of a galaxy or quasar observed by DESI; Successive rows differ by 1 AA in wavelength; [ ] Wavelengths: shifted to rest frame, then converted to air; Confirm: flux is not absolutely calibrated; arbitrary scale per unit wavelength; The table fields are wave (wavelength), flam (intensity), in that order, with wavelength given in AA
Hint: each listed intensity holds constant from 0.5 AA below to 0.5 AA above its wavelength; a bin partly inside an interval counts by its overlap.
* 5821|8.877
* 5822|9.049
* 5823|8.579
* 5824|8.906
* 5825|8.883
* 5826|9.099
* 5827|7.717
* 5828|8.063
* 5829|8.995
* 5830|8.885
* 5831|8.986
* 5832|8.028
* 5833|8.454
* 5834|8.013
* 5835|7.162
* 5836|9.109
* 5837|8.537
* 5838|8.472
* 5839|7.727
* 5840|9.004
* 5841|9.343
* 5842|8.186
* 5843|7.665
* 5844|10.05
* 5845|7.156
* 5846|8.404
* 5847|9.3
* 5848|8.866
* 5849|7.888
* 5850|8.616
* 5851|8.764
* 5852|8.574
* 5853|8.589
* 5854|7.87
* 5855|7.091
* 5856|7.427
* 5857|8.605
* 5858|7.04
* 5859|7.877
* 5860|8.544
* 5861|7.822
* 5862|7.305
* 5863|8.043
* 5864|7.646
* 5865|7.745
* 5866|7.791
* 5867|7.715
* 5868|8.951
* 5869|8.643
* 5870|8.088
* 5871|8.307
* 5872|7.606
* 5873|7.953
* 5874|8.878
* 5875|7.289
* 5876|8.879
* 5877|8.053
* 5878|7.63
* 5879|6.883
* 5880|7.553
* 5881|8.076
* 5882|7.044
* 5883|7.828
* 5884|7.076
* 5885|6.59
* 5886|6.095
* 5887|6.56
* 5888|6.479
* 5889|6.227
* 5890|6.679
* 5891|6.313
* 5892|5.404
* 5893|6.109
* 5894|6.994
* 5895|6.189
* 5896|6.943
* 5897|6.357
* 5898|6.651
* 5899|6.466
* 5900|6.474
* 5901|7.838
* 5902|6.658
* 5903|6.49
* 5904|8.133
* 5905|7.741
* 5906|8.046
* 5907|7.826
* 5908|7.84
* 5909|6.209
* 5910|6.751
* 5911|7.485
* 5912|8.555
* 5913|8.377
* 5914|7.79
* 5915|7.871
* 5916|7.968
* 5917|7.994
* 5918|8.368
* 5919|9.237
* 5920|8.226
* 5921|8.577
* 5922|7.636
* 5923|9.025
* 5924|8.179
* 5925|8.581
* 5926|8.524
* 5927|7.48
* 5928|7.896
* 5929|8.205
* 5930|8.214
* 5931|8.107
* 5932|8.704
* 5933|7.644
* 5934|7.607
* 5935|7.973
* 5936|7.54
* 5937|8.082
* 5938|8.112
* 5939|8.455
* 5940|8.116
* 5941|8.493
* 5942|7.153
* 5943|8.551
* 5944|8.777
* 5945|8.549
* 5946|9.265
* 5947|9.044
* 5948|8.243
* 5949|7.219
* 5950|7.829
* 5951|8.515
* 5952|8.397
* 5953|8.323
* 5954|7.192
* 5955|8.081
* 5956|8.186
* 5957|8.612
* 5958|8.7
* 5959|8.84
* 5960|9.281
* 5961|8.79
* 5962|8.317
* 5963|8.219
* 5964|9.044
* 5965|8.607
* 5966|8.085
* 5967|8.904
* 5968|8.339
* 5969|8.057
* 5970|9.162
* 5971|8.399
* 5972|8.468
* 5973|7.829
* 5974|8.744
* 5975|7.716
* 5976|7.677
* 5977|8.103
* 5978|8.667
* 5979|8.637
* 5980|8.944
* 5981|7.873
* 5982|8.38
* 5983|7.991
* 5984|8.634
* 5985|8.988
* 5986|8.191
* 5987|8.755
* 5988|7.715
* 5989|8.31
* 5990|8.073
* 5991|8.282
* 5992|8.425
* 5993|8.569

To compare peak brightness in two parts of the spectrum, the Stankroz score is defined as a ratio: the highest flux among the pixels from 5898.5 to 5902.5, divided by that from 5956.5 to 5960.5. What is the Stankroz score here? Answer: 0.84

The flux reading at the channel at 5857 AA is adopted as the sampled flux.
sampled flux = 8.605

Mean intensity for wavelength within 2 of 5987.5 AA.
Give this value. 8.2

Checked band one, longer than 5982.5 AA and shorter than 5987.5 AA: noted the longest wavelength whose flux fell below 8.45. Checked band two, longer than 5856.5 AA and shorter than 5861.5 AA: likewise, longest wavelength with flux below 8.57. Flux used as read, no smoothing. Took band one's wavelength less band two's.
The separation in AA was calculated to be 125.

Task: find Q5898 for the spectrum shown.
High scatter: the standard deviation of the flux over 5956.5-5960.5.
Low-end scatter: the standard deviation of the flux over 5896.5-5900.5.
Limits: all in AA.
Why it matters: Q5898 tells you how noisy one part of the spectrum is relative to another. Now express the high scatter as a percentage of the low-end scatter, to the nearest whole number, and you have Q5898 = 244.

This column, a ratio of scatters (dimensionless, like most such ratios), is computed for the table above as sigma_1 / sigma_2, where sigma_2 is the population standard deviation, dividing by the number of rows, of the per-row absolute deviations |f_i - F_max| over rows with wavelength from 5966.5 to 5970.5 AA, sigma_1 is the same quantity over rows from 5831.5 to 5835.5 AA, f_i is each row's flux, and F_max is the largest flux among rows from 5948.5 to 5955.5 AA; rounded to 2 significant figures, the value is 2.8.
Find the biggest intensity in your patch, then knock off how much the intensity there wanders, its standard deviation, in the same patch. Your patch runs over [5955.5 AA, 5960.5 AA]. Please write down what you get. 8.9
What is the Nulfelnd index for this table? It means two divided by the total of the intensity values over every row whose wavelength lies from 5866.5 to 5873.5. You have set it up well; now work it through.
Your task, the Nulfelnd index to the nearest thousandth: 0.035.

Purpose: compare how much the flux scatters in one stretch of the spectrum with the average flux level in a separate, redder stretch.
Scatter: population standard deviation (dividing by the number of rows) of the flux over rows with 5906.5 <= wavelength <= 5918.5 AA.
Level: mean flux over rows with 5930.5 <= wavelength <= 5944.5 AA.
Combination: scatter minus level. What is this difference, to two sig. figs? -7.4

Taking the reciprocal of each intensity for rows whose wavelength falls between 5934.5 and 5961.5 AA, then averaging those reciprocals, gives 0.121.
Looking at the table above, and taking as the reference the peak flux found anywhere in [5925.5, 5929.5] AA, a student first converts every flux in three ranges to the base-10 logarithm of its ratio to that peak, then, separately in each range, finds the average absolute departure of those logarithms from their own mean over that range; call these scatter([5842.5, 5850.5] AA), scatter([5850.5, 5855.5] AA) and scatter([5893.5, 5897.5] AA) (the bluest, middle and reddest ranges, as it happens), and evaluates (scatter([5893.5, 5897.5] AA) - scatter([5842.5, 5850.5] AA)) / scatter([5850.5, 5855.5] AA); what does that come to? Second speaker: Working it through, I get -0.45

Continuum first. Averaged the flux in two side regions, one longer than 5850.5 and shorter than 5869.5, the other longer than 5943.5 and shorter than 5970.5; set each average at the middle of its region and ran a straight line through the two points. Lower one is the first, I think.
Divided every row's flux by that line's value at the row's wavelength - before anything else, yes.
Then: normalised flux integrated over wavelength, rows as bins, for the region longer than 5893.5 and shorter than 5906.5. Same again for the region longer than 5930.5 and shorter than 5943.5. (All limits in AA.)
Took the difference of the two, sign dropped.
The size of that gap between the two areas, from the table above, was 1.4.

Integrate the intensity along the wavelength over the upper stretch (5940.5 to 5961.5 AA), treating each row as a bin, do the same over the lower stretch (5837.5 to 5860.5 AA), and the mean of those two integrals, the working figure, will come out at 184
